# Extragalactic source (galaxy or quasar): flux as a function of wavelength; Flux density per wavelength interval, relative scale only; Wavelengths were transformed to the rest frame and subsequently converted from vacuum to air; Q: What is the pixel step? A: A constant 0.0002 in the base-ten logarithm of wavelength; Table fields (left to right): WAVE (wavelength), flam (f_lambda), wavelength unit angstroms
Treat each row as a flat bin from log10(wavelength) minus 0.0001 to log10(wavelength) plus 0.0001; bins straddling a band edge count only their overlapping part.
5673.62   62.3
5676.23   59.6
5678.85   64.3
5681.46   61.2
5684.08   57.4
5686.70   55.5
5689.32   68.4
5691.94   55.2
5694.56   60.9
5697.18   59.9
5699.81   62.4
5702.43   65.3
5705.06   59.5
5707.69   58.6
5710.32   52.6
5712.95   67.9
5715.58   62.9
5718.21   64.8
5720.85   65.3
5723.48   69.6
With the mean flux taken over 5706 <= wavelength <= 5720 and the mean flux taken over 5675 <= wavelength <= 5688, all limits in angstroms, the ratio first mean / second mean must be 1.03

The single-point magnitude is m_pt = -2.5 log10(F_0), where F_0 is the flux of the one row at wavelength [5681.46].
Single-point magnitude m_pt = -4.47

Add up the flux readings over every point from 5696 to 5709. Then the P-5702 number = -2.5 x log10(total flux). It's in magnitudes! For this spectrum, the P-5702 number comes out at -6.21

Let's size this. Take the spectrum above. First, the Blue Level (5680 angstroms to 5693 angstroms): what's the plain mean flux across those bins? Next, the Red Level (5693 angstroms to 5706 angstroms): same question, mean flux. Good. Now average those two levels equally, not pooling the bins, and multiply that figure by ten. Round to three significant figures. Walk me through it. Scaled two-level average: 606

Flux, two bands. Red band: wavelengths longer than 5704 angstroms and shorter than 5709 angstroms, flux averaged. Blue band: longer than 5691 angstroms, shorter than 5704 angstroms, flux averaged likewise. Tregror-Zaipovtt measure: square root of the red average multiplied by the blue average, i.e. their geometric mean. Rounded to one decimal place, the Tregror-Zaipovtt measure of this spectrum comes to 59.9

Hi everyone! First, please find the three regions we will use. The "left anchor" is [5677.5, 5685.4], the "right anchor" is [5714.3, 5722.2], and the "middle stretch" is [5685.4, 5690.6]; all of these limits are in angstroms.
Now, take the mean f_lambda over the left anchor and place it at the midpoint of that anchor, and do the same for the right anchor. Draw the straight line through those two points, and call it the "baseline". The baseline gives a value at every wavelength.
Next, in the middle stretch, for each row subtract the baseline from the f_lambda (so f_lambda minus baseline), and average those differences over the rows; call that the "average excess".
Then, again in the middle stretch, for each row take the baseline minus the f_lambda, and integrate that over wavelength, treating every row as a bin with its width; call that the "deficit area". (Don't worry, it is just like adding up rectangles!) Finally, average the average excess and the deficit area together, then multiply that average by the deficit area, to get 2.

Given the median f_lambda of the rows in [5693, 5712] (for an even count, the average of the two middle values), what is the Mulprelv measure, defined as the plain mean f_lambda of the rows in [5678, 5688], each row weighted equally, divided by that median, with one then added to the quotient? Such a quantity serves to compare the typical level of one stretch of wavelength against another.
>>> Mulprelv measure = 1.99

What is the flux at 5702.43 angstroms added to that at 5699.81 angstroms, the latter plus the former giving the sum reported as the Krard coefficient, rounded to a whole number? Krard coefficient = 128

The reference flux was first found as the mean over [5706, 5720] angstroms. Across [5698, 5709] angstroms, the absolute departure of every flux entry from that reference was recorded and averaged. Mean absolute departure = 2.4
